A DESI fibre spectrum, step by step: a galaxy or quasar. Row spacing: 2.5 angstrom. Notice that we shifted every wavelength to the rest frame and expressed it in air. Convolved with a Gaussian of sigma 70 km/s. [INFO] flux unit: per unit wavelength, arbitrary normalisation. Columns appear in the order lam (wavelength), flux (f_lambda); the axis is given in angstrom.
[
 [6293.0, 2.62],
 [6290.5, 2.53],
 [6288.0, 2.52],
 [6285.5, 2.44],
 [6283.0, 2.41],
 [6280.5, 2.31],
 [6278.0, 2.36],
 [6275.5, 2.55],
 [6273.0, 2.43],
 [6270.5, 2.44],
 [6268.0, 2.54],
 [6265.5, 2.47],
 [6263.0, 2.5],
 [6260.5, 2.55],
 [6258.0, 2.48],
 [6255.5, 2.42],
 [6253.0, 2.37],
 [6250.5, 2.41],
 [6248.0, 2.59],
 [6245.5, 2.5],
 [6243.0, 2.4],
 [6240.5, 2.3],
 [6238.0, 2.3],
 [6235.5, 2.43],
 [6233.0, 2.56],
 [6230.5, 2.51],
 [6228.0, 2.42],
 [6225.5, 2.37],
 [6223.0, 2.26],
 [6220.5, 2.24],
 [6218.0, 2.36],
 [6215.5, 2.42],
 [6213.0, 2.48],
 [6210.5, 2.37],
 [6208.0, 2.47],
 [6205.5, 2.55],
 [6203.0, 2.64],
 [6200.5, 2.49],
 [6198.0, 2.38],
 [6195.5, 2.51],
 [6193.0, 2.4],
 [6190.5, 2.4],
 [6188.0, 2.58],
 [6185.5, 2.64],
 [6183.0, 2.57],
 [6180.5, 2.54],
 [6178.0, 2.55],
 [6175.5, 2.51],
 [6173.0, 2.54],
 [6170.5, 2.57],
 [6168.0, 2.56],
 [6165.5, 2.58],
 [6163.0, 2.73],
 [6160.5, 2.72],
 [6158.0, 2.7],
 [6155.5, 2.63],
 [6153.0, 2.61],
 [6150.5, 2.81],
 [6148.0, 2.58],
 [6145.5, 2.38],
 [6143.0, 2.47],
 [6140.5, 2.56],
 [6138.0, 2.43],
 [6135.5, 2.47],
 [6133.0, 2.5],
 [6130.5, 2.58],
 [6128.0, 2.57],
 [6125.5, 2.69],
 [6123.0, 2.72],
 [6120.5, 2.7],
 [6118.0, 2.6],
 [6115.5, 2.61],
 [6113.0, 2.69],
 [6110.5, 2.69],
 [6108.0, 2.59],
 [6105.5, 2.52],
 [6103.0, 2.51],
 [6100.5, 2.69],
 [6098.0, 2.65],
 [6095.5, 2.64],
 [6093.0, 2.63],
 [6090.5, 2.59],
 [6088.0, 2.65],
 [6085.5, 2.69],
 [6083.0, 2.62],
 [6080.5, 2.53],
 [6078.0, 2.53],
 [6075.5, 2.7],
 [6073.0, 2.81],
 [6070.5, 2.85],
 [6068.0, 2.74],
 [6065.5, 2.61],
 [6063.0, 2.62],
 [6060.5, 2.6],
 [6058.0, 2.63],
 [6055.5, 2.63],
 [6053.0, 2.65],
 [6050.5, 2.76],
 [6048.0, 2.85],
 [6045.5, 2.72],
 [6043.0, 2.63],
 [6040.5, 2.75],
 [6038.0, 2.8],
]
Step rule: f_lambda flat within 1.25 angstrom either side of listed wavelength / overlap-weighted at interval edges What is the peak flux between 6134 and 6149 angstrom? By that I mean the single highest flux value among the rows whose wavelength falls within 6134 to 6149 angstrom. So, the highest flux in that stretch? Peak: 2.58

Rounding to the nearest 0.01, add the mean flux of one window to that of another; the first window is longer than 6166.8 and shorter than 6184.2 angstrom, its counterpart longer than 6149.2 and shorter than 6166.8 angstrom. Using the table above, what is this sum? 5.23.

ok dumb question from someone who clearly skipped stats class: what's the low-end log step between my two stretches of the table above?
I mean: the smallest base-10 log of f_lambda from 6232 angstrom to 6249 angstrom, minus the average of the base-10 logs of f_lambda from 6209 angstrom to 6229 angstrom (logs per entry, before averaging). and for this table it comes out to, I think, -0.012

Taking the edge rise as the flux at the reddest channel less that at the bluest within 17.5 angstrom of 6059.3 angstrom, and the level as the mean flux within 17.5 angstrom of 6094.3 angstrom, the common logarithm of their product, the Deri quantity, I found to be -0.74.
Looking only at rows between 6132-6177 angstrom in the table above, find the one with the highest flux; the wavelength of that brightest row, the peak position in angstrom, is 6150.5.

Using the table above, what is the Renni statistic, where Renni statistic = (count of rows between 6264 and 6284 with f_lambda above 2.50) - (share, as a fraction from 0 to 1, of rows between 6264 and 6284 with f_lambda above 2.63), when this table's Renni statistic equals 2.00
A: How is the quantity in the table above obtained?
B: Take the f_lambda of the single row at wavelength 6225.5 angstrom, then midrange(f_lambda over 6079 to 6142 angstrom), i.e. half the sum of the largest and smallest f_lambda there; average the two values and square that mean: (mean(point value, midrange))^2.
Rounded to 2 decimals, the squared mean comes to 6.11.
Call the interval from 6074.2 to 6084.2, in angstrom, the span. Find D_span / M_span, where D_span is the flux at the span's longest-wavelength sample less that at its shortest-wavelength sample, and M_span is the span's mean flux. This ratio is -0.031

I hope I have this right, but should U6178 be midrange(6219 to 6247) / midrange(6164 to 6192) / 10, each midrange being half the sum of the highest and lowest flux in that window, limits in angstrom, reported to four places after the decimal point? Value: 0.0952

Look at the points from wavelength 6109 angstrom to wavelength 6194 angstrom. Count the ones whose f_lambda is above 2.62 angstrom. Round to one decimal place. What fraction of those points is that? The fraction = 0.3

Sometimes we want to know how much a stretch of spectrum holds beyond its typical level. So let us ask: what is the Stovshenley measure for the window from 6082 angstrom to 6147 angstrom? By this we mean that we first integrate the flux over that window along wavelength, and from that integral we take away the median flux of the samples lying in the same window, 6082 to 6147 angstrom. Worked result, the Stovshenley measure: 166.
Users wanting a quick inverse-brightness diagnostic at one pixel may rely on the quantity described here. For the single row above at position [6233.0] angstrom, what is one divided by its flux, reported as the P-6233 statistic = 0.3906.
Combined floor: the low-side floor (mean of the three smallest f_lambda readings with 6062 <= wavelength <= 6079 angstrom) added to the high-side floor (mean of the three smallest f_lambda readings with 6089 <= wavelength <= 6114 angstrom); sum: 5.13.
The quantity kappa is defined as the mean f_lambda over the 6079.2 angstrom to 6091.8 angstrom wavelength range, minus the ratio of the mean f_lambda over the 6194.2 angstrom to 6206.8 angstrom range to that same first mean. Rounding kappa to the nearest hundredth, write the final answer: 1.65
